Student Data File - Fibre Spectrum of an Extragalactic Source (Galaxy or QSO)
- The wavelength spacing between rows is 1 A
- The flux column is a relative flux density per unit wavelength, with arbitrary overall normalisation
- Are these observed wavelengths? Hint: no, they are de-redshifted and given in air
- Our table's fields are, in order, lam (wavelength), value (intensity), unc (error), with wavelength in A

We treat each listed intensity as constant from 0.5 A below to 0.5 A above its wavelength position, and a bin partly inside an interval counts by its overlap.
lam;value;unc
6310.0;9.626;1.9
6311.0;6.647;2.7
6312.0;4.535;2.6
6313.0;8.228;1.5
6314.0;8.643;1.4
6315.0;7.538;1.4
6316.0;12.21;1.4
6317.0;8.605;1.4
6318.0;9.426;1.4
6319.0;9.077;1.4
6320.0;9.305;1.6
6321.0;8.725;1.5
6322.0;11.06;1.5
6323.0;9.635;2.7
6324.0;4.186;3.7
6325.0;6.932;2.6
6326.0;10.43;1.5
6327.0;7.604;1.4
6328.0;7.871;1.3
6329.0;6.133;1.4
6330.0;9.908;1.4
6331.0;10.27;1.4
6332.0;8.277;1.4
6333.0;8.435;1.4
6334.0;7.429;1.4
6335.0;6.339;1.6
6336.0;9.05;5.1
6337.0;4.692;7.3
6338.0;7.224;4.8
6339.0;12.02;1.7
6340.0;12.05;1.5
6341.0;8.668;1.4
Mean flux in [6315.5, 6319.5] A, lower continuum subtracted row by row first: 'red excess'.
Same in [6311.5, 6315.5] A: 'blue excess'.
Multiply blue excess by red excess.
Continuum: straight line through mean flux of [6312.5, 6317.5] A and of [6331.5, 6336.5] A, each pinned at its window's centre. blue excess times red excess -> -1.8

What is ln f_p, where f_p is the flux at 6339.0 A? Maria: 2.49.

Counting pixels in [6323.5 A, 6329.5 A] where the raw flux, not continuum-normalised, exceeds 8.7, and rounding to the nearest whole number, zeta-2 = 1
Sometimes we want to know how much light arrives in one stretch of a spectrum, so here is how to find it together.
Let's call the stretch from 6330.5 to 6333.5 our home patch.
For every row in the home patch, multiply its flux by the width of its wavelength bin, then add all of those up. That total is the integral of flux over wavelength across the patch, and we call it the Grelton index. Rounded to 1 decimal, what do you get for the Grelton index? 27.0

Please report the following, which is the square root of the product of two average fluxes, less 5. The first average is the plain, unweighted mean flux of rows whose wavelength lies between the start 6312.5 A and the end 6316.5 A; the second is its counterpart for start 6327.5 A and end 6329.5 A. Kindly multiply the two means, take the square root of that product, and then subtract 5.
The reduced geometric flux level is 3.0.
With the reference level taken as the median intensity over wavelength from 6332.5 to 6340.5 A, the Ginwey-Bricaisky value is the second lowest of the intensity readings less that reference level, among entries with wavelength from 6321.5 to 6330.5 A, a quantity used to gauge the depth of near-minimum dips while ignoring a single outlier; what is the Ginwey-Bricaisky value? -1.80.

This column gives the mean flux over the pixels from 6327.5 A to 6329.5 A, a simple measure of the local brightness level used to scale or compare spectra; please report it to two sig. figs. 7.0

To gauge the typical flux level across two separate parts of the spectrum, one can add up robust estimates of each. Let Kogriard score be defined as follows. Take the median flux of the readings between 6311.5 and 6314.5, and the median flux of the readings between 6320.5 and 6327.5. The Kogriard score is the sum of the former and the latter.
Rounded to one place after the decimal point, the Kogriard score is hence 17.0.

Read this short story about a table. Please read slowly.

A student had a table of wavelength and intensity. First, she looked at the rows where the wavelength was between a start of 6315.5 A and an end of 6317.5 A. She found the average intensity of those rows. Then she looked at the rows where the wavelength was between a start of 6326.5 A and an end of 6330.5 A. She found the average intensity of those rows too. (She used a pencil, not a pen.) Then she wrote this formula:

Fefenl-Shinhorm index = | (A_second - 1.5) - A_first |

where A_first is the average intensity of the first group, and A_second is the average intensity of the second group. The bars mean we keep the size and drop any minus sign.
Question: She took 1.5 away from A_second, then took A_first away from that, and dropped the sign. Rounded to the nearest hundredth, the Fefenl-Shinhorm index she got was 4.03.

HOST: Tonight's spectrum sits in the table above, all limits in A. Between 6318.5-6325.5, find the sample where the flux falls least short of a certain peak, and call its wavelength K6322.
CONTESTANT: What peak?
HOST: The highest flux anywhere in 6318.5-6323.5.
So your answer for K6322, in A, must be 6322.0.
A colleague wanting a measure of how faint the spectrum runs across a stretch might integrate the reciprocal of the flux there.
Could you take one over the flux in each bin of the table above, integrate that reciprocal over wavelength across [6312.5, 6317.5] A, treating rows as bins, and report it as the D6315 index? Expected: 0.57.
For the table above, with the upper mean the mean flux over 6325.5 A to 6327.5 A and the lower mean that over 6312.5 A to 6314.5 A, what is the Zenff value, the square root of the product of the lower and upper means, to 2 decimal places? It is 8.72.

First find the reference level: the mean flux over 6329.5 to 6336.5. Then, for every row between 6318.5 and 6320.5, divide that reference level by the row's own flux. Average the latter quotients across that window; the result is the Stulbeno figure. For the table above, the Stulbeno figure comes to 0.93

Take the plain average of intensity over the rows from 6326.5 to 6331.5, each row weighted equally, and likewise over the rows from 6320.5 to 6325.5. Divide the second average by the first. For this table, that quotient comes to 0.97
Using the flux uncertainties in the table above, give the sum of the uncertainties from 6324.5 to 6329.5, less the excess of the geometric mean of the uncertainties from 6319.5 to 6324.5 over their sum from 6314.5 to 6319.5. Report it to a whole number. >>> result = 13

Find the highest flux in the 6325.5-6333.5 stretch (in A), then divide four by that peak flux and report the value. 0.38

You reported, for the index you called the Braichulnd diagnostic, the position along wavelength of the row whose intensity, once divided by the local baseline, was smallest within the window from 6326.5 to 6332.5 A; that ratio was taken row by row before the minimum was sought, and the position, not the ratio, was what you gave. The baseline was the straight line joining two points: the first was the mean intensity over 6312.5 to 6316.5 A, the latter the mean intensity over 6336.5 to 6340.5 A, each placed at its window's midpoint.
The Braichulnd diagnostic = 6329.0 A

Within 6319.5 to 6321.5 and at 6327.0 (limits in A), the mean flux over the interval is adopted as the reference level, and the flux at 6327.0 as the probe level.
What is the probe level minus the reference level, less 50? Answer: -51.4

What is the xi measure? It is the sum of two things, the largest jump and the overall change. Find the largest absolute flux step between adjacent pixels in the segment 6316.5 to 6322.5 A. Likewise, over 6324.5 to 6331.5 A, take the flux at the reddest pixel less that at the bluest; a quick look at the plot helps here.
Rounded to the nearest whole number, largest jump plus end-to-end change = 6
